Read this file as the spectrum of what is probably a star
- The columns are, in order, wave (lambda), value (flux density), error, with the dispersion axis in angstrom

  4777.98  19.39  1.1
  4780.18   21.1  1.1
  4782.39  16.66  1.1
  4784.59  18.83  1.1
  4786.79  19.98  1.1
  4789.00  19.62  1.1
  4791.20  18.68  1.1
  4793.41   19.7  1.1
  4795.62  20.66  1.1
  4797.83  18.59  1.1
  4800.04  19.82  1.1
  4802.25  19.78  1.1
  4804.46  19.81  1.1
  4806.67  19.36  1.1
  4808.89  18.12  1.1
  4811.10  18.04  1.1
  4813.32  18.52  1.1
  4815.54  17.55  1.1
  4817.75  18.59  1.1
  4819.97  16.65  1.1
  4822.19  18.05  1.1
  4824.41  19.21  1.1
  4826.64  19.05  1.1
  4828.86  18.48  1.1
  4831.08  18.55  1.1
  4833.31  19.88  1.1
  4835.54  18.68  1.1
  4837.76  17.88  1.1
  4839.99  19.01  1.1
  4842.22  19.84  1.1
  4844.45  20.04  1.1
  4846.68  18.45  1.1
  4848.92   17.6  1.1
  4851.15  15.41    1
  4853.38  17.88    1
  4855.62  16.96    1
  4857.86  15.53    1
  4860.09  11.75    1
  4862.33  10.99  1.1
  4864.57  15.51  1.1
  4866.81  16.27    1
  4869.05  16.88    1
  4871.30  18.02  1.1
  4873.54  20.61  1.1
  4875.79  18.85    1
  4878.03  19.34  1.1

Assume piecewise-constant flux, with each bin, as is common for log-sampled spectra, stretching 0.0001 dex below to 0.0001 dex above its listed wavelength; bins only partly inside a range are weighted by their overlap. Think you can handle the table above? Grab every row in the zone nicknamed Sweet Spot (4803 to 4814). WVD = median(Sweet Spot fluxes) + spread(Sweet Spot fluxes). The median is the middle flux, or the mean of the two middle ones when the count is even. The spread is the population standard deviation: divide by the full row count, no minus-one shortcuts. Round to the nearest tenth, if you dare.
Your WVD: 19.2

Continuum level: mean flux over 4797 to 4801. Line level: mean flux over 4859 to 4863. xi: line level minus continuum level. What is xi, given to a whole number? -8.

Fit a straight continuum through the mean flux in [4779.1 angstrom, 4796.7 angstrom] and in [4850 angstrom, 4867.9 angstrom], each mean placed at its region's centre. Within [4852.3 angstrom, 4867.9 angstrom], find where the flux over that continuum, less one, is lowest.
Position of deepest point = 4862.33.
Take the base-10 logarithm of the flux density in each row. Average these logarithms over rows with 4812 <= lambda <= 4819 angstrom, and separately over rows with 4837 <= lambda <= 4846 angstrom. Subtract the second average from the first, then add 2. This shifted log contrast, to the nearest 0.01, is 1.98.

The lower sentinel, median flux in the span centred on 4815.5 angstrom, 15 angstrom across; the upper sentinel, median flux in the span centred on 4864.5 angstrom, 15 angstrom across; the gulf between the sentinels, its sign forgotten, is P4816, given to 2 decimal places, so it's 2.52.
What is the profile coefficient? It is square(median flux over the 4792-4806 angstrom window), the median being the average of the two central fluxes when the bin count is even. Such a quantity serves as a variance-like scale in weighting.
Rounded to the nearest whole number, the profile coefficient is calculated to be 392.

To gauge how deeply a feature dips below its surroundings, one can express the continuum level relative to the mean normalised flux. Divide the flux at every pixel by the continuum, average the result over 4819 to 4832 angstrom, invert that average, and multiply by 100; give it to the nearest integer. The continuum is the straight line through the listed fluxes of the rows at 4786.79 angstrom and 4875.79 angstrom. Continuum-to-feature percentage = 106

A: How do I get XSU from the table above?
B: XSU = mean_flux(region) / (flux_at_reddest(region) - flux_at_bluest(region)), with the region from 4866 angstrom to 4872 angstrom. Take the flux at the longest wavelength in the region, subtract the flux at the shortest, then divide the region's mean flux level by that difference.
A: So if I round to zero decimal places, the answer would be 10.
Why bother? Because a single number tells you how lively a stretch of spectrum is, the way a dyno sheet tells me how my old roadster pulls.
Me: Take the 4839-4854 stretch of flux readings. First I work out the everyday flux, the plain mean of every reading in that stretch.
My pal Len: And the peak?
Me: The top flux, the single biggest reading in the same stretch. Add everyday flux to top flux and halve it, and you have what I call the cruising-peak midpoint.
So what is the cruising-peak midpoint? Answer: 19.2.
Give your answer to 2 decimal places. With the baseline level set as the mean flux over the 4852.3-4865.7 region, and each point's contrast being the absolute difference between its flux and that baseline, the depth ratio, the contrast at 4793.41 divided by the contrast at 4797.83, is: 1.29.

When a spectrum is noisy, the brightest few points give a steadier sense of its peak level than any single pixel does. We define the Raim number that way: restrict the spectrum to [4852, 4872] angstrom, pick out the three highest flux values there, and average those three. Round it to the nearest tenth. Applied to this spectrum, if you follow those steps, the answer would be 17.6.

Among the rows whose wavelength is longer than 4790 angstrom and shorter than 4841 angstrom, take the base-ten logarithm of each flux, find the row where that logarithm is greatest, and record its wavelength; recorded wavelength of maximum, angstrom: 4795.62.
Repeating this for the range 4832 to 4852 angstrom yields 4844.45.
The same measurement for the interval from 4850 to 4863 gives 4853.38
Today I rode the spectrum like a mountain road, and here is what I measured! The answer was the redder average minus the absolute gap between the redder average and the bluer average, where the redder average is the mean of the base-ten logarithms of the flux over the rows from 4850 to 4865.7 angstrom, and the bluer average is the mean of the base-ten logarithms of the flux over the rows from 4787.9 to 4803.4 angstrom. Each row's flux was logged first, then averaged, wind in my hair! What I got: 1.04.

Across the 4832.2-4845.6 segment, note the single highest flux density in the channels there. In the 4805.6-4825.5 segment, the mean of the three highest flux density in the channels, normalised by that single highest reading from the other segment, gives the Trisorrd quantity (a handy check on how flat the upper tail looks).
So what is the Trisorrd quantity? 0.95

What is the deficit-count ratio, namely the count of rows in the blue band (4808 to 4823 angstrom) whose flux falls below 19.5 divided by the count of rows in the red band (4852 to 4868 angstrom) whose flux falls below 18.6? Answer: 1.0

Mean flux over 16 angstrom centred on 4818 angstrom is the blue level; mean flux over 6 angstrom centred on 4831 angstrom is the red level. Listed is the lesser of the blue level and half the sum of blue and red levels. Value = 18.1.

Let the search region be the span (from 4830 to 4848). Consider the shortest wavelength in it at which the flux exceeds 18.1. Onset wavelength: 4831.08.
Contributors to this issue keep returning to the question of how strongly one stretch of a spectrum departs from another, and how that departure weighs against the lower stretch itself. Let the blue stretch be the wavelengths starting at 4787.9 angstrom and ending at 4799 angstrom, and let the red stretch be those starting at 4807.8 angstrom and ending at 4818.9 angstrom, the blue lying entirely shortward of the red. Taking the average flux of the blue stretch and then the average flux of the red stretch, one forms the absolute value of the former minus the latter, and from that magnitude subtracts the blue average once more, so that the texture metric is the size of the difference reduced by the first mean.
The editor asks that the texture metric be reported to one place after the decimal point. -18.2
